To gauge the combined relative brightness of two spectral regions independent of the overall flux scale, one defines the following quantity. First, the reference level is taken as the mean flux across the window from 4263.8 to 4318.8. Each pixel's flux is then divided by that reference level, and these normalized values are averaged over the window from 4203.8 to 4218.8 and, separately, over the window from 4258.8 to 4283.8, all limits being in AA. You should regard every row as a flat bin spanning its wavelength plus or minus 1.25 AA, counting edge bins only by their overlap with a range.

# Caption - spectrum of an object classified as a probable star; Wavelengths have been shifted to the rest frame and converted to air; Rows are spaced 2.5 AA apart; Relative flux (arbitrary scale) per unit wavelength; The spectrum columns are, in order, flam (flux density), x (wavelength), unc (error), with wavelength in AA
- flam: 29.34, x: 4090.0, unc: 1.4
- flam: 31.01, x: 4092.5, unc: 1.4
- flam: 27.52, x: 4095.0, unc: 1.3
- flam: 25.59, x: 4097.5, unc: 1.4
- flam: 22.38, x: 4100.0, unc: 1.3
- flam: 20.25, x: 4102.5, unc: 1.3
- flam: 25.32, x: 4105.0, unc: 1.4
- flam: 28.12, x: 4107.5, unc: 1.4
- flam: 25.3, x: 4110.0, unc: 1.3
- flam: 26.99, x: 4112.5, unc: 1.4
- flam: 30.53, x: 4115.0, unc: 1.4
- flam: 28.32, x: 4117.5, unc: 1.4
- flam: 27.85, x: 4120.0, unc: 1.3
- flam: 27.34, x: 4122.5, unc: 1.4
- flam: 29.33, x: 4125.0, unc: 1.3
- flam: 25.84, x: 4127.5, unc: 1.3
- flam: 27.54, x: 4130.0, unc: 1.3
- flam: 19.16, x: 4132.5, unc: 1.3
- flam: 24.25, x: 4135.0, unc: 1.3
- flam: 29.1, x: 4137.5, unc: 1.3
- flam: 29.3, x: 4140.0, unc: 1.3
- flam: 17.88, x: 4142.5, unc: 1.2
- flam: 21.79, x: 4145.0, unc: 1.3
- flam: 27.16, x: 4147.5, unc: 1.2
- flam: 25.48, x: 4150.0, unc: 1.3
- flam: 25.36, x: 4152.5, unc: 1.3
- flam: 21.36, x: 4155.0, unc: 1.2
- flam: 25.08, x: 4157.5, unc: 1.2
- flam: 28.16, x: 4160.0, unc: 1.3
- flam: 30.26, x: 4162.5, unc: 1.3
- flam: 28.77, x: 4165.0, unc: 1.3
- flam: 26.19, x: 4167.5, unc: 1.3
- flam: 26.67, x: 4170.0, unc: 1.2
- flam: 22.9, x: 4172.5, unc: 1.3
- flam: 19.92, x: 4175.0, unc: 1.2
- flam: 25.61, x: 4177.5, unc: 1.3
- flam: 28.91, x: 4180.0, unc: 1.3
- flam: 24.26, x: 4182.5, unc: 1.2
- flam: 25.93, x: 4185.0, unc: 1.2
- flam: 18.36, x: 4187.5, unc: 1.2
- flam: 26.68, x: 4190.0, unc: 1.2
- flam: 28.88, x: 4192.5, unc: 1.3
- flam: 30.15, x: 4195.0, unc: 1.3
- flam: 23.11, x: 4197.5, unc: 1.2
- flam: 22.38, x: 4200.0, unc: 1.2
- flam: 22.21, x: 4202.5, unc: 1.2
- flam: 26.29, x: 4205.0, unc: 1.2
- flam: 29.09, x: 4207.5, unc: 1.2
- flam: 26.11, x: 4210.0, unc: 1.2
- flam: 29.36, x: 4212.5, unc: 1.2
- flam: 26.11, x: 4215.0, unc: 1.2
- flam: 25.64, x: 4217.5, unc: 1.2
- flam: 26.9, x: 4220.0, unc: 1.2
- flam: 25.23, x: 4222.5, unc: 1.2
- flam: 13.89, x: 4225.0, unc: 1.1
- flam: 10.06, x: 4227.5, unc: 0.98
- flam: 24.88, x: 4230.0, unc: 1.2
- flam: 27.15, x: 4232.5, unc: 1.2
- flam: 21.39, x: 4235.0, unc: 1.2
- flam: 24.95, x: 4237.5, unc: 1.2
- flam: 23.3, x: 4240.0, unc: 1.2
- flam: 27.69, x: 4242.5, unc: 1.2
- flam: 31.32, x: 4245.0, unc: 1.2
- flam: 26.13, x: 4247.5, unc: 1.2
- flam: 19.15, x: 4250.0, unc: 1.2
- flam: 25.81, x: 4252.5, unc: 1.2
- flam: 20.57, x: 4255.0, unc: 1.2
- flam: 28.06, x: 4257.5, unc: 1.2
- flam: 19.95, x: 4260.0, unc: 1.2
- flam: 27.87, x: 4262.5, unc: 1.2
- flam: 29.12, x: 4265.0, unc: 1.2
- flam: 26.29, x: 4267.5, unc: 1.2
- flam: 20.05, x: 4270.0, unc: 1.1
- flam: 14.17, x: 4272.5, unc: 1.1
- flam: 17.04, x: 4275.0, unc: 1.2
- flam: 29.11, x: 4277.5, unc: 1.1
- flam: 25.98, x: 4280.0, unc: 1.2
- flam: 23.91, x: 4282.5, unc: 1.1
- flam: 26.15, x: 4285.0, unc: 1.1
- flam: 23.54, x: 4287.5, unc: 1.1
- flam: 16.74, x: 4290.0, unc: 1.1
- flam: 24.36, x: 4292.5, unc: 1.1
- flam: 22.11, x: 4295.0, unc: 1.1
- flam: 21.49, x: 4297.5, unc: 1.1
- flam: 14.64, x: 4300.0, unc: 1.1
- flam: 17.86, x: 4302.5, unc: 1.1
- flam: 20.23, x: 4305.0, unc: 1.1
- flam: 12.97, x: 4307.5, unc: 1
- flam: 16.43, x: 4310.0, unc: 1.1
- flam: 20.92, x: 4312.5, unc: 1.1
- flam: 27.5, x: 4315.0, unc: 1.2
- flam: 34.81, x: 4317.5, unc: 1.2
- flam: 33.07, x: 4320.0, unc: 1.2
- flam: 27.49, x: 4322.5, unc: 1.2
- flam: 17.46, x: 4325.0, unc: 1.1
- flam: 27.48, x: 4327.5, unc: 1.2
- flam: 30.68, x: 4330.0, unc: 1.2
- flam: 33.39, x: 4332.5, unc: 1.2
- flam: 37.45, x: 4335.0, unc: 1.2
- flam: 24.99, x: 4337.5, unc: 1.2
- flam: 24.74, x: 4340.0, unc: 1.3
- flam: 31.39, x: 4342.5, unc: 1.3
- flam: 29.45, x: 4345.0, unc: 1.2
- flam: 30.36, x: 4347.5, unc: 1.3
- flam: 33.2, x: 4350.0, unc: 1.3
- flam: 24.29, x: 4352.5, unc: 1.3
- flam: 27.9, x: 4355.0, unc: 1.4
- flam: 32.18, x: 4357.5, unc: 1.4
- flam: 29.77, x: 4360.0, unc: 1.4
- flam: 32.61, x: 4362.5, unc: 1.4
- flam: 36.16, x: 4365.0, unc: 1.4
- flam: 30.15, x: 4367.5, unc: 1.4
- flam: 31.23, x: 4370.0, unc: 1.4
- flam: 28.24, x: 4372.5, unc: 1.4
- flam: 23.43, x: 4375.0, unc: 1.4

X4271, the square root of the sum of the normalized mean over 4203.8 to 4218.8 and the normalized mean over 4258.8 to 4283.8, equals 1.51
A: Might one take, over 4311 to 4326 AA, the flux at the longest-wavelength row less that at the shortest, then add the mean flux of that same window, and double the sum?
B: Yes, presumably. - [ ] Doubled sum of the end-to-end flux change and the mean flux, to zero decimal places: 47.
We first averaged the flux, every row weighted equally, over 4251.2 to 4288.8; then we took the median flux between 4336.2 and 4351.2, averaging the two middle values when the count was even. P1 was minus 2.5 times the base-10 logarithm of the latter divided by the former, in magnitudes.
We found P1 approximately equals -0.25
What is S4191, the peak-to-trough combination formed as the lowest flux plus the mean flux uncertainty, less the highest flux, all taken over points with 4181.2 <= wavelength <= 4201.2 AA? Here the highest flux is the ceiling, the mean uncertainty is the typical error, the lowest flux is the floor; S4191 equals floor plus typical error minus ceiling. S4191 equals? -11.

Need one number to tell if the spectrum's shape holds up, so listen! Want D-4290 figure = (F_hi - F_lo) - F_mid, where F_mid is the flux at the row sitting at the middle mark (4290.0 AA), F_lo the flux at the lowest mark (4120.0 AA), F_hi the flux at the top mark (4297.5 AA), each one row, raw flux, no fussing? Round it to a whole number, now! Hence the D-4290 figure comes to -23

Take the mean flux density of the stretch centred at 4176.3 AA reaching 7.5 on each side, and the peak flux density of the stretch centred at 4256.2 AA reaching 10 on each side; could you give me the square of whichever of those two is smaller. 611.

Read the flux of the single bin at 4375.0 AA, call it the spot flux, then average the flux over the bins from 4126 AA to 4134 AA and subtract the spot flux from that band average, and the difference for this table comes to 1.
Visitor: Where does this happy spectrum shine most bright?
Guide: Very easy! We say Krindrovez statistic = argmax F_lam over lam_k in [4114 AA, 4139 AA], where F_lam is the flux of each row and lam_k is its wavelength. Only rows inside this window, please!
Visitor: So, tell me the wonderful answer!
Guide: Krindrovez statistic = 4115.0 AA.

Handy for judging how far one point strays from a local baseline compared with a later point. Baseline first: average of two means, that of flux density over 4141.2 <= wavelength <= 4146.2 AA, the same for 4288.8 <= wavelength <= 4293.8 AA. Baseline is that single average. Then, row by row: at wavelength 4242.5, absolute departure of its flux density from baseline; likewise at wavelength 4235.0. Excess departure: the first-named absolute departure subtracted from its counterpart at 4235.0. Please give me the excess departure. -6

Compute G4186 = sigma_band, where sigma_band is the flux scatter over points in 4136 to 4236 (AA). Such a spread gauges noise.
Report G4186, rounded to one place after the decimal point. 4.3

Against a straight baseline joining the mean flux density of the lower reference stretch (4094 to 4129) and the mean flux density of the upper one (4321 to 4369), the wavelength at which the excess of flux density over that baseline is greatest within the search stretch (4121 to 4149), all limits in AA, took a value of 4125.0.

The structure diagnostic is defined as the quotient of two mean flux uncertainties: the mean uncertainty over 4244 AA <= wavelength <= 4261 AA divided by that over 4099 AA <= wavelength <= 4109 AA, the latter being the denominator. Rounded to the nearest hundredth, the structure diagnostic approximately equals 0.89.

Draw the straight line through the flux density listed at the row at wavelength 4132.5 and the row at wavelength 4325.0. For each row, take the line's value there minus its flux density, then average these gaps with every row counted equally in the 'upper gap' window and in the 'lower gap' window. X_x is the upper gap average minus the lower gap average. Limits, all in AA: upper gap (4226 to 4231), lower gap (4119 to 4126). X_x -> 10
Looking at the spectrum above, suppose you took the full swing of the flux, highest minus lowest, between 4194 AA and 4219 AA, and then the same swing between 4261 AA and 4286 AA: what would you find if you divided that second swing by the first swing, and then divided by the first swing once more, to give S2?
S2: 0.24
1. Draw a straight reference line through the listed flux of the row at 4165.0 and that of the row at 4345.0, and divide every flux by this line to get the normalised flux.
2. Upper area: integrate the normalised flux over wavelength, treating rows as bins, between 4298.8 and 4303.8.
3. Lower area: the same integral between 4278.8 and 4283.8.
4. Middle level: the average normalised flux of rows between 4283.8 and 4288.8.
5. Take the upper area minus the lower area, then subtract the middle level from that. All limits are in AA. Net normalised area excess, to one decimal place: -2.3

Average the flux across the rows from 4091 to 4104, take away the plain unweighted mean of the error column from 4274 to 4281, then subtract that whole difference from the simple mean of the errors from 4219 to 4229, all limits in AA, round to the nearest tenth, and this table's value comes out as -23.1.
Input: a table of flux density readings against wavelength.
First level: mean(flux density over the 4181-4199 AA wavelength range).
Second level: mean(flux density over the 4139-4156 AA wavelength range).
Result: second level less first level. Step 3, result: -1.3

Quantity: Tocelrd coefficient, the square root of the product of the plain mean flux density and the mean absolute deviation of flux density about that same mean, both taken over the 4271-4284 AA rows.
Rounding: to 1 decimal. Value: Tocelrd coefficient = 10.7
